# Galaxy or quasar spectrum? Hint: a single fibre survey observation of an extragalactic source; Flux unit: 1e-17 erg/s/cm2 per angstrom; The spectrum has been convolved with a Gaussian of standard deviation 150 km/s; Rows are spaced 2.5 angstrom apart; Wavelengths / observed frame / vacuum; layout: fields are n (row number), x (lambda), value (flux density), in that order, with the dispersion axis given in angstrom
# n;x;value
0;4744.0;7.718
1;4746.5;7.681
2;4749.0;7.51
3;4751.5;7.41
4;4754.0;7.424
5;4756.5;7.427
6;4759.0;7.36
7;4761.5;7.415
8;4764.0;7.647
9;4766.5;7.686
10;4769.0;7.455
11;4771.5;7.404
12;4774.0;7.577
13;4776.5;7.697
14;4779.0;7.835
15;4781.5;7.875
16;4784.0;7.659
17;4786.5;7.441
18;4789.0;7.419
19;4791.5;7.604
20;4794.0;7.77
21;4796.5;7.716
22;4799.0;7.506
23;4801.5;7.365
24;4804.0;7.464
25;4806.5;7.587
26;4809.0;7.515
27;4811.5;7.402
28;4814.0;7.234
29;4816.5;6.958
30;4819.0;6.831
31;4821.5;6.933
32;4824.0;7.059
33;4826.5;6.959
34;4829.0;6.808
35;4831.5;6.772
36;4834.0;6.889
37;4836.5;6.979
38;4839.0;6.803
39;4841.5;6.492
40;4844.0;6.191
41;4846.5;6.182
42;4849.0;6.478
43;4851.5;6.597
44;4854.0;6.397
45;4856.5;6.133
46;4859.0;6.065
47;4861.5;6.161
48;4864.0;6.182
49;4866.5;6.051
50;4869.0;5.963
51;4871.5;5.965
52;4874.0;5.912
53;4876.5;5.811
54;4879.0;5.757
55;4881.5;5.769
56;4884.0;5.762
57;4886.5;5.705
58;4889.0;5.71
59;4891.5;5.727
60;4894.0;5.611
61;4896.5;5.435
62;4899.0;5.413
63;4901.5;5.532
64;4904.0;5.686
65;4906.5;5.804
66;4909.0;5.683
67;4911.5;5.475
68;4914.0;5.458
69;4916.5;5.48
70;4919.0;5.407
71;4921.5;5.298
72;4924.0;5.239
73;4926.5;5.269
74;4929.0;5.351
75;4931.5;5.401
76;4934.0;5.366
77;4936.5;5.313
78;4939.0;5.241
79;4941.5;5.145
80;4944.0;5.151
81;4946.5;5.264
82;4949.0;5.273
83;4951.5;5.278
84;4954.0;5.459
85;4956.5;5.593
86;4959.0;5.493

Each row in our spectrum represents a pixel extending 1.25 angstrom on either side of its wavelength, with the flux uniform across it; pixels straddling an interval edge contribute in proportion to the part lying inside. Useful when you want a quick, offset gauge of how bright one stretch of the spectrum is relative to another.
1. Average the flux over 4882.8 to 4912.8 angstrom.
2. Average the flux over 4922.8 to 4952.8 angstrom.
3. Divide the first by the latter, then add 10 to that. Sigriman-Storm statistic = 11.1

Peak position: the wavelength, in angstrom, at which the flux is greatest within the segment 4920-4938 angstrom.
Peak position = 4931.5 angstrom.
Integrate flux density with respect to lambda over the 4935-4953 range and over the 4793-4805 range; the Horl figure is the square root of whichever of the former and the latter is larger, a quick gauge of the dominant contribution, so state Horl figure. 9.7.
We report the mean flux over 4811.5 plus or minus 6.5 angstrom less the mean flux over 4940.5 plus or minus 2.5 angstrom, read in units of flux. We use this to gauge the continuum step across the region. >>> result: 2.1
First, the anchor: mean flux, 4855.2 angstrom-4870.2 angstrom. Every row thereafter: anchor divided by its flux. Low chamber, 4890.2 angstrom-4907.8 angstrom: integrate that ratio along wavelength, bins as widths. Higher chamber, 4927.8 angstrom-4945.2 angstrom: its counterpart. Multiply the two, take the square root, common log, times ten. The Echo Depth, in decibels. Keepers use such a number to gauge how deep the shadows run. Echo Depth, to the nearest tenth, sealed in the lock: 12.9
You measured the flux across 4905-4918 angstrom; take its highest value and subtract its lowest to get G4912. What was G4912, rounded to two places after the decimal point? 0.35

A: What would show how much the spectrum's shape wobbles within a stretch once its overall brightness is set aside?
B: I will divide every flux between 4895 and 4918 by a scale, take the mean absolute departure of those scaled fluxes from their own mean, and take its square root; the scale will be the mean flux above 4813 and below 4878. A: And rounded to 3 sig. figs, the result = 0.133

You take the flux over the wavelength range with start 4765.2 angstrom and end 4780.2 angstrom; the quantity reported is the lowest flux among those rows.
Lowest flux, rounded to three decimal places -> 7.404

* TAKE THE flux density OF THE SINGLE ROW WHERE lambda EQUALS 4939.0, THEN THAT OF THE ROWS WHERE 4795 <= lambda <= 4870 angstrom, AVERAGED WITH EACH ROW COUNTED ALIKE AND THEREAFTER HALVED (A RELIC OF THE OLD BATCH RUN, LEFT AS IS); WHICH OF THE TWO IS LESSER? 3.4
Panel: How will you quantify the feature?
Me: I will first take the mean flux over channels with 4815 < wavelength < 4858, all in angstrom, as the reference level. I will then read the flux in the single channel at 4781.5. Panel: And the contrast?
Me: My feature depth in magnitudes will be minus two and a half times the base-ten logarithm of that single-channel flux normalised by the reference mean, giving -0.180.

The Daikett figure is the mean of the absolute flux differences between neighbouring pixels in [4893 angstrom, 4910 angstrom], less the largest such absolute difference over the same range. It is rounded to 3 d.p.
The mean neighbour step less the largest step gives -0.058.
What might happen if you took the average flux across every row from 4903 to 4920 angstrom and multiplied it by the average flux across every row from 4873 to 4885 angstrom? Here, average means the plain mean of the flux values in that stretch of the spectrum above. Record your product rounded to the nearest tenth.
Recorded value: 32.3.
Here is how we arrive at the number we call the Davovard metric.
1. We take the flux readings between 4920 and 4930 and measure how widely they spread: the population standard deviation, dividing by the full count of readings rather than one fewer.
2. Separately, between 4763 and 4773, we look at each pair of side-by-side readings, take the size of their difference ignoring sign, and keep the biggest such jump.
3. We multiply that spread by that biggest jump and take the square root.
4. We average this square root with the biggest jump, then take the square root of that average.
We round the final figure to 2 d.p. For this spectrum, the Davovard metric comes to 0.41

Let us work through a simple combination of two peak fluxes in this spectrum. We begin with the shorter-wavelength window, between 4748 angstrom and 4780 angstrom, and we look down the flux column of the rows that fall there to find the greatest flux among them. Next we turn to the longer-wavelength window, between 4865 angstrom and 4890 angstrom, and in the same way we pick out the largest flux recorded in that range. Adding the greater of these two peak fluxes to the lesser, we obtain 13.89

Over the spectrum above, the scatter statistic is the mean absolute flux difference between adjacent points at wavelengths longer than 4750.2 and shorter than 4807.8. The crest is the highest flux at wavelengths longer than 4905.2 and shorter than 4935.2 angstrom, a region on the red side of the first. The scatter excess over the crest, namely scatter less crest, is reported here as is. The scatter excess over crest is -5.69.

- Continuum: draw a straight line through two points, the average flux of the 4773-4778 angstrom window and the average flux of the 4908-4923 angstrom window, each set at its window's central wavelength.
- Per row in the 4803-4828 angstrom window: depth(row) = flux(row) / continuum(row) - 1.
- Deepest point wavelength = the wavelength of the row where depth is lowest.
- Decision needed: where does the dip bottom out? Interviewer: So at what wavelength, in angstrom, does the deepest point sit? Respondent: 4819.0 angstrom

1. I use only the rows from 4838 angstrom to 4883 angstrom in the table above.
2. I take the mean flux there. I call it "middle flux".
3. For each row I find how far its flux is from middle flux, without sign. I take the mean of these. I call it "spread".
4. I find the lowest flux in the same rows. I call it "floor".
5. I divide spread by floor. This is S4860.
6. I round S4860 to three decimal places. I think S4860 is 0.039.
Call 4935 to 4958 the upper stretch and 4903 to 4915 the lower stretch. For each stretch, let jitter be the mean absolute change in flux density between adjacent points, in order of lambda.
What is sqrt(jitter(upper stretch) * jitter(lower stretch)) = 0.095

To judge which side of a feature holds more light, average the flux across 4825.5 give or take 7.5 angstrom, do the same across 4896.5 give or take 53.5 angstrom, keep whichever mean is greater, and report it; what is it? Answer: 6.89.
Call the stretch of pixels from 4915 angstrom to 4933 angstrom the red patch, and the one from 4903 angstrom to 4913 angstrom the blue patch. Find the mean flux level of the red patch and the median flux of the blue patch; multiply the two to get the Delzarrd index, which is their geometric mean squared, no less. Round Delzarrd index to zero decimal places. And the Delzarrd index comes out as 30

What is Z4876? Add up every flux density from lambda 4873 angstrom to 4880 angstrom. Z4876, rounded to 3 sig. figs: 17.5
